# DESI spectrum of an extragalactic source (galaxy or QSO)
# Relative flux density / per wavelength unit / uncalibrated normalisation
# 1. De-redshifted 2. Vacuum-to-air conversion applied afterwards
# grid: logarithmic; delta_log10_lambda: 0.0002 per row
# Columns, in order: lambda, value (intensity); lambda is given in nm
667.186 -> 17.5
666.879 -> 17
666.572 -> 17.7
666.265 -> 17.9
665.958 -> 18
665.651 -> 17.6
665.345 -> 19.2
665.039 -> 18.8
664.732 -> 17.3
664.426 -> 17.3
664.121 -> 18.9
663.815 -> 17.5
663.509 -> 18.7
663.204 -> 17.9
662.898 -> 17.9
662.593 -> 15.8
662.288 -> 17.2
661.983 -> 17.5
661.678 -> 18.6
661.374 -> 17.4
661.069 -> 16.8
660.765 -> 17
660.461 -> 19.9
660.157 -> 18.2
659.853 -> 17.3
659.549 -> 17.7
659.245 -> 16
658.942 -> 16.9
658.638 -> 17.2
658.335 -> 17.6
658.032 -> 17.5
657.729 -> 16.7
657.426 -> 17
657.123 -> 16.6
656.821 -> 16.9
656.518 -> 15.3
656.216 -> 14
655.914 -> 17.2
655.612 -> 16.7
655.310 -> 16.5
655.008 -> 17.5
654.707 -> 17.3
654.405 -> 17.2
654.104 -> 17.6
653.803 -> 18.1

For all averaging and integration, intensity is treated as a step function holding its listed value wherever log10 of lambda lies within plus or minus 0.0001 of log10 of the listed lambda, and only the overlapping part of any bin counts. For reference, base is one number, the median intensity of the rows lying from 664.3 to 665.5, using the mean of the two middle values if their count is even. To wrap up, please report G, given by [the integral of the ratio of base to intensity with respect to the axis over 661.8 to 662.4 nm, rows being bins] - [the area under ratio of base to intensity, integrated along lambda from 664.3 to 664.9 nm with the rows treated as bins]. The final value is 0.00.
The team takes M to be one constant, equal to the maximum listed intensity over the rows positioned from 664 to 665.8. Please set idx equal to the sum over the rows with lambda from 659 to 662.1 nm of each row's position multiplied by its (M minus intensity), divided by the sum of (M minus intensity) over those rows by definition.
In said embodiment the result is 660.48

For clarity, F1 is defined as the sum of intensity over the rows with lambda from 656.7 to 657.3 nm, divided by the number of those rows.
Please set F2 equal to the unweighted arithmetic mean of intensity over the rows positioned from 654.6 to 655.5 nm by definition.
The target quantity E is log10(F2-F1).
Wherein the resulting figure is -0.46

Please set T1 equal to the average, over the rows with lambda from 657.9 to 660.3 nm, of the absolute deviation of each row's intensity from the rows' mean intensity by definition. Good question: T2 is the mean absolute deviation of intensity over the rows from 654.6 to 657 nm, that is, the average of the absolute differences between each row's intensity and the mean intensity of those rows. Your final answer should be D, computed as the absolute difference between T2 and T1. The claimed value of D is 0.44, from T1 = 0.45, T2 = 0.89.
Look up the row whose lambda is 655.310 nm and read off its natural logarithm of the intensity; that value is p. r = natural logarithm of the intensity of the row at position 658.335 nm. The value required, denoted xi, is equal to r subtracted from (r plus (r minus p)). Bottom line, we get 0.06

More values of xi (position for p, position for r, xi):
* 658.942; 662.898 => 0.06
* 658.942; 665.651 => 0.04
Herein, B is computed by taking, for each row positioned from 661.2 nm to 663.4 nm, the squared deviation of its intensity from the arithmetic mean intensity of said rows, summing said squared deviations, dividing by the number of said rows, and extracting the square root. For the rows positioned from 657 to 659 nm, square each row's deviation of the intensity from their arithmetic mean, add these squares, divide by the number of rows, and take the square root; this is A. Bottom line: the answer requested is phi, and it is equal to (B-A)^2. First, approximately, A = 0.35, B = 0.80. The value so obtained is 0.20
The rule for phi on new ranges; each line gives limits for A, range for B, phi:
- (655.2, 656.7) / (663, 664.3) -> 0.34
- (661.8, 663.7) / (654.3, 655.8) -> 0.26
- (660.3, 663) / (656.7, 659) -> 0.58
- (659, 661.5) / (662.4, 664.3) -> 0.00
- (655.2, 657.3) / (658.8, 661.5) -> 0.00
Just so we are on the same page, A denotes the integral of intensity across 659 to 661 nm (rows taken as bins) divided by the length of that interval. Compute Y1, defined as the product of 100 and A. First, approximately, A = 17.6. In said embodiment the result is 1762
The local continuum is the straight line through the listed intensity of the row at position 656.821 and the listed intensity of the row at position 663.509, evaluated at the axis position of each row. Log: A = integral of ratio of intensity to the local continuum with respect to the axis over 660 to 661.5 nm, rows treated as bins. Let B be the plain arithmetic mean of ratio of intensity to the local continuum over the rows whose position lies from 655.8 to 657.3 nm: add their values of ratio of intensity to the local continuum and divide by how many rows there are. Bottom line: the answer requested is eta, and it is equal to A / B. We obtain 1.57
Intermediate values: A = 1.49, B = 0.95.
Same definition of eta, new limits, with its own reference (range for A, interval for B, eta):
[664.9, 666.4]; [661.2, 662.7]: 1.51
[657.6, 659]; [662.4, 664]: 1.48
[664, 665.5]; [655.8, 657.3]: 1.52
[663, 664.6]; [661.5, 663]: 1.62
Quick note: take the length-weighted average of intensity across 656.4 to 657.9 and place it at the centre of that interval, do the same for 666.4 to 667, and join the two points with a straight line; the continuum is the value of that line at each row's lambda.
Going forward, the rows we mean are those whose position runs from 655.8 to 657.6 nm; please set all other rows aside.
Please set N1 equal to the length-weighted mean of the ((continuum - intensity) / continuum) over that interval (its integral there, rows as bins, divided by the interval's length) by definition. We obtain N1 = 0.021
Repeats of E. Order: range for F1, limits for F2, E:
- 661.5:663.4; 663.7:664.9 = -0.57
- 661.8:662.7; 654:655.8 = -0.52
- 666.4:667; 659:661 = -0.48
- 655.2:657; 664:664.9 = 0.24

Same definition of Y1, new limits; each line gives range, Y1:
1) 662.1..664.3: 1770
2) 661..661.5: 1712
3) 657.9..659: 1733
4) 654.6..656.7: 1634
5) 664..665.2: 1807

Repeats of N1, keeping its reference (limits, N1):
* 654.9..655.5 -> -0.036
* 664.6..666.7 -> -0.046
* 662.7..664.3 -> -0.058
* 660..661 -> -0.083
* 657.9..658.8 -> -0.047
